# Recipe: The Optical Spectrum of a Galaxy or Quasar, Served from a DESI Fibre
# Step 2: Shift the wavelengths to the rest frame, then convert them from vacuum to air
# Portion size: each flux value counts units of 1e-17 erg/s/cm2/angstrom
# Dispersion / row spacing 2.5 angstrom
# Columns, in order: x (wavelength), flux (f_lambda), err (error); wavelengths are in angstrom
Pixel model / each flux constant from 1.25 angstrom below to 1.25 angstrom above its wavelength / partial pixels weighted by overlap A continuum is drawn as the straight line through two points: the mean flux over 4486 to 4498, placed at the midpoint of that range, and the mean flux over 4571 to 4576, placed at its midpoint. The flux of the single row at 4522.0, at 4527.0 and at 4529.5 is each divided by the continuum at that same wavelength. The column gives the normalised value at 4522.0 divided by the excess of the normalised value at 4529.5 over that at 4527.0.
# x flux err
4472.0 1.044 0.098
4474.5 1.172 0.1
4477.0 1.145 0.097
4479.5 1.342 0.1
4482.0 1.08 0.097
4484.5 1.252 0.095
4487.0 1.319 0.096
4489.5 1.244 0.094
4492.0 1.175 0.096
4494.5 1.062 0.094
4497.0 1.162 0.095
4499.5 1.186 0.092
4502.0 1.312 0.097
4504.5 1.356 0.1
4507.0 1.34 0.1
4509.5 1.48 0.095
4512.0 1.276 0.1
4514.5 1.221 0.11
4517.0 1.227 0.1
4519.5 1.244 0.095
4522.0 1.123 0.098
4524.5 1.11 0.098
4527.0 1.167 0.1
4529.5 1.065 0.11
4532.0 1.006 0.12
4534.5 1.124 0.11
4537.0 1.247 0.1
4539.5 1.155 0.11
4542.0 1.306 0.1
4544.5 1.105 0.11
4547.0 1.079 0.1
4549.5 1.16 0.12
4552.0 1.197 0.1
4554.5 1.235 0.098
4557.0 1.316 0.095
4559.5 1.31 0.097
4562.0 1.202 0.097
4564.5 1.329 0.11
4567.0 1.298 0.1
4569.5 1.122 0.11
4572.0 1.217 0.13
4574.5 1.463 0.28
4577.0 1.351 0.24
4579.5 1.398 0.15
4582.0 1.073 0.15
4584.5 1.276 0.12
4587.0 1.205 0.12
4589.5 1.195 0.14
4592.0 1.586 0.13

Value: -11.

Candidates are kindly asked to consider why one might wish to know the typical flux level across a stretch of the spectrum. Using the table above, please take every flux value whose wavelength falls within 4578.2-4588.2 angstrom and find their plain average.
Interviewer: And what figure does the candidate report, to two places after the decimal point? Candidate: 1.24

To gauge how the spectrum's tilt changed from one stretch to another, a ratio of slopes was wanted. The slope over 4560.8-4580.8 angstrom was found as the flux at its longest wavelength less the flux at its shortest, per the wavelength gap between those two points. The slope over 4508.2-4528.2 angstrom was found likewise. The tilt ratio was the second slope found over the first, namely -1.6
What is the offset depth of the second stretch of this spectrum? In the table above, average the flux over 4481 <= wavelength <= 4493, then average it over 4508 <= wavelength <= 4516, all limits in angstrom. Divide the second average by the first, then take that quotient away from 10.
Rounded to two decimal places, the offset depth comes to 8.91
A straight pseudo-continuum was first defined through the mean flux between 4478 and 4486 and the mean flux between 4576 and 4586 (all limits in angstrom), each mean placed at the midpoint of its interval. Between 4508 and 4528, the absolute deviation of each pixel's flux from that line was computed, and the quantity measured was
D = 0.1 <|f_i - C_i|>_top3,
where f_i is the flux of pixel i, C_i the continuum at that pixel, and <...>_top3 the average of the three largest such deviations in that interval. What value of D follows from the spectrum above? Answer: 0.0166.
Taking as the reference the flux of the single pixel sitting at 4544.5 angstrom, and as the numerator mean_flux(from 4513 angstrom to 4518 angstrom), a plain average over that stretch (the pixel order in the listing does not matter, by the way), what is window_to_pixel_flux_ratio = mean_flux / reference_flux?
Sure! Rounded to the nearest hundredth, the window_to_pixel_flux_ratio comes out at 1.11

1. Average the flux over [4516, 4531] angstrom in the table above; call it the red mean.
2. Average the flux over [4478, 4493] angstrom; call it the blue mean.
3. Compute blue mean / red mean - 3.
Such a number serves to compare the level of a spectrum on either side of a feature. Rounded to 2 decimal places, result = -1.93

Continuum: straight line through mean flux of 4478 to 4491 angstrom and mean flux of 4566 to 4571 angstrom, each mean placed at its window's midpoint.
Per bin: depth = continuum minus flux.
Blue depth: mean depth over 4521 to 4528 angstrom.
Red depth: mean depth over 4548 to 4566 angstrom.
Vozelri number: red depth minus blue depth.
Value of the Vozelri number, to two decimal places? -0.13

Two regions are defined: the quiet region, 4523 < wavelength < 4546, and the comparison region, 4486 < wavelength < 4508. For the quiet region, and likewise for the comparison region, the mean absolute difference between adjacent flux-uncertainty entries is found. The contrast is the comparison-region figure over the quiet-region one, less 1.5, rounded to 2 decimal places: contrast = -1.25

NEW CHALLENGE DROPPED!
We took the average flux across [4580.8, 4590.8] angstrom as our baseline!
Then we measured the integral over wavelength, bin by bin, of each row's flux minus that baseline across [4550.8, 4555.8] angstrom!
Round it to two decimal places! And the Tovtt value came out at 0.14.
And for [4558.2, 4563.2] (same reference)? 0.34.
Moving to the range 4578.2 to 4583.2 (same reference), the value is 0.24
